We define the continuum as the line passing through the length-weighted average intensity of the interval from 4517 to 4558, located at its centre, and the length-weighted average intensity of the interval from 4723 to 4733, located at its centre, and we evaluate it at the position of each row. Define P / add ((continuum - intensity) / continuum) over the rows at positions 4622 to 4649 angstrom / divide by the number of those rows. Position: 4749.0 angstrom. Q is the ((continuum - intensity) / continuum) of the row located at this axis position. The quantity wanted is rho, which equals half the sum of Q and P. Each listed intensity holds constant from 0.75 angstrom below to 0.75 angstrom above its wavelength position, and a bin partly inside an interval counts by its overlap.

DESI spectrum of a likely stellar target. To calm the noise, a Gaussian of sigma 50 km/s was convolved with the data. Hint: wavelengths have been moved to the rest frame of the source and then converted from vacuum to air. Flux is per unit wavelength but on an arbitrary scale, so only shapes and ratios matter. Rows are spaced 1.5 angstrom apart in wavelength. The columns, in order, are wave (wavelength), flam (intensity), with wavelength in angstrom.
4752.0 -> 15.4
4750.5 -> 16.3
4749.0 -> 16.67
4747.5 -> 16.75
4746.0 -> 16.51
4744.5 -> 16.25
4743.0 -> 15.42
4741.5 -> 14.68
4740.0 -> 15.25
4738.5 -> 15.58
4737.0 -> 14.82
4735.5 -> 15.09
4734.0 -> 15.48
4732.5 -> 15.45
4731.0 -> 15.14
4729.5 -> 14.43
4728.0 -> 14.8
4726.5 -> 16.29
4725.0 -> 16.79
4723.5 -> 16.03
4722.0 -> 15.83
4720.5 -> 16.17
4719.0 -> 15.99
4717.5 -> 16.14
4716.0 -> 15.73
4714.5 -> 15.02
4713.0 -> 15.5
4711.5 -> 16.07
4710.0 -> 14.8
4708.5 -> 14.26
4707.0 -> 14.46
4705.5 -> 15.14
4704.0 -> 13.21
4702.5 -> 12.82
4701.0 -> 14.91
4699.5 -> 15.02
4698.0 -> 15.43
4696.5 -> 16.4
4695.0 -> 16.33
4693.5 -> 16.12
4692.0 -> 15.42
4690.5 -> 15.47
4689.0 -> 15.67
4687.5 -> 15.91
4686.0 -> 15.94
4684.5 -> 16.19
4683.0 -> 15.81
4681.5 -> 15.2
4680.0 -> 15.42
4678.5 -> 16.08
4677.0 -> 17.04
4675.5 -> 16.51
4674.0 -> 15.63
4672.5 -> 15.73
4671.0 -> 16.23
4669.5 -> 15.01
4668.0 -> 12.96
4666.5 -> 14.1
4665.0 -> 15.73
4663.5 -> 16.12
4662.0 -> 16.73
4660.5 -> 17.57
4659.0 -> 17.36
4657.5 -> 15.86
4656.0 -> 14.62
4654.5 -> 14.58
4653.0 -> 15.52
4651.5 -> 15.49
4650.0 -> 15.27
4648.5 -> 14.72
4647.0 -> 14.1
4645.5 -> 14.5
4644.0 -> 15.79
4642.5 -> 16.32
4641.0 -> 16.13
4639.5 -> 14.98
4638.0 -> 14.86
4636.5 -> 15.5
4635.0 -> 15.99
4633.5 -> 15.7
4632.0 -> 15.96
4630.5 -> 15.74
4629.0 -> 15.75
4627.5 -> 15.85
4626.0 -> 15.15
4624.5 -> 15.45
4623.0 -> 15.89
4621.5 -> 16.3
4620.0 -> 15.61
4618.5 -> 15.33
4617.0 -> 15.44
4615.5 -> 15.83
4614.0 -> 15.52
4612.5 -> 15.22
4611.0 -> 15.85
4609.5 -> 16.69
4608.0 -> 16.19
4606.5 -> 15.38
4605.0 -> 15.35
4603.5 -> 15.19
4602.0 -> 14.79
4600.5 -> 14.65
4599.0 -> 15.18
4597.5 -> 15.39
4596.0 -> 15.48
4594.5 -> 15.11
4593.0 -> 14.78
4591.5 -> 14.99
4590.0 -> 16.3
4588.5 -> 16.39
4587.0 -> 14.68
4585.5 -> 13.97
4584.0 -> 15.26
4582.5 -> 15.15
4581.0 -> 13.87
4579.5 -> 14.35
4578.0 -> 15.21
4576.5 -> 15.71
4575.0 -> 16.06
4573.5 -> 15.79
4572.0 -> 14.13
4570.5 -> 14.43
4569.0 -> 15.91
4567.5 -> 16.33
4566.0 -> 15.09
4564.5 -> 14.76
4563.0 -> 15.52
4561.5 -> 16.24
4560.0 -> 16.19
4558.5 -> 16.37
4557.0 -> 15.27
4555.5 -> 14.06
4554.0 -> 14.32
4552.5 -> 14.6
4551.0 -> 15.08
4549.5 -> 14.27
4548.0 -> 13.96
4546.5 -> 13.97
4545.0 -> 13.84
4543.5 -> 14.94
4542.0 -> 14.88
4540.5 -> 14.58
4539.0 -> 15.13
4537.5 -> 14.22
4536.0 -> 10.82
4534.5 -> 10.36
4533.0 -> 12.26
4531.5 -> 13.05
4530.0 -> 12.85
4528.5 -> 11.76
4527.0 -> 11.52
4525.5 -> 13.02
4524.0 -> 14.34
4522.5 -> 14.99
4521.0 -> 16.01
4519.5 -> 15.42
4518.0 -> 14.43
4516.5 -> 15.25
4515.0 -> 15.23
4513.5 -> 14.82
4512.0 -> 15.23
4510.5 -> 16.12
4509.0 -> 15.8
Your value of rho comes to -0.05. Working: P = -0.049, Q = -0.059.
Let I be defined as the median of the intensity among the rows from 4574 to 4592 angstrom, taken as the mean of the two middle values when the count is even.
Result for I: 15.2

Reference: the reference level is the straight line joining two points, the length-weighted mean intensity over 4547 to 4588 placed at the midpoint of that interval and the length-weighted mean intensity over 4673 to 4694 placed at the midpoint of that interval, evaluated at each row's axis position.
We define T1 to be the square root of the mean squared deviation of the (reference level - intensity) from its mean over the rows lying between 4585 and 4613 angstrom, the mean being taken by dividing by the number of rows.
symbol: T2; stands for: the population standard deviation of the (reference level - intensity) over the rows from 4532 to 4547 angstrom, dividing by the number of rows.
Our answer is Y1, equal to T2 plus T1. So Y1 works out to 2.3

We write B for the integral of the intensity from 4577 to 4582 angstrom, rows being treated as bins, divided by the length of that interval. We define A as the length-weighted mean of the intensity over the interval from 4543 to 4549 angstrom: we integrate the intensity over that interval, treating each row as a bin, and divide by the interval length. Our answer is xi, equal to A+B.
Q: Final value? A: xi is 28.7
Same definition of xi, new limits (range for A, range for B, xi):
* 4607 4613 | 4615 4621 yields 31.6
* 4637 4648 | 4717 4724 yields 31.3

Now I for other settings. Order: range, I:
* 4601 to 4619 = 15.4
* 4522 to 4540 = 12.9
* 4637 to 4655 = 15.1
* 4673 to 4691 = 15.9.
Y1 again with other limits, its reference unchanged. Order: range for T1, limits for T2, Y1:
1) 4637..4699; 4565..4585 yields 1.6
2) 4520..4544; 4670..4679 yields 2.1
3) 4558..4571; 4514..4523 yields 1.2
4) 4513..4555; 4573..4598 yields 2.1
